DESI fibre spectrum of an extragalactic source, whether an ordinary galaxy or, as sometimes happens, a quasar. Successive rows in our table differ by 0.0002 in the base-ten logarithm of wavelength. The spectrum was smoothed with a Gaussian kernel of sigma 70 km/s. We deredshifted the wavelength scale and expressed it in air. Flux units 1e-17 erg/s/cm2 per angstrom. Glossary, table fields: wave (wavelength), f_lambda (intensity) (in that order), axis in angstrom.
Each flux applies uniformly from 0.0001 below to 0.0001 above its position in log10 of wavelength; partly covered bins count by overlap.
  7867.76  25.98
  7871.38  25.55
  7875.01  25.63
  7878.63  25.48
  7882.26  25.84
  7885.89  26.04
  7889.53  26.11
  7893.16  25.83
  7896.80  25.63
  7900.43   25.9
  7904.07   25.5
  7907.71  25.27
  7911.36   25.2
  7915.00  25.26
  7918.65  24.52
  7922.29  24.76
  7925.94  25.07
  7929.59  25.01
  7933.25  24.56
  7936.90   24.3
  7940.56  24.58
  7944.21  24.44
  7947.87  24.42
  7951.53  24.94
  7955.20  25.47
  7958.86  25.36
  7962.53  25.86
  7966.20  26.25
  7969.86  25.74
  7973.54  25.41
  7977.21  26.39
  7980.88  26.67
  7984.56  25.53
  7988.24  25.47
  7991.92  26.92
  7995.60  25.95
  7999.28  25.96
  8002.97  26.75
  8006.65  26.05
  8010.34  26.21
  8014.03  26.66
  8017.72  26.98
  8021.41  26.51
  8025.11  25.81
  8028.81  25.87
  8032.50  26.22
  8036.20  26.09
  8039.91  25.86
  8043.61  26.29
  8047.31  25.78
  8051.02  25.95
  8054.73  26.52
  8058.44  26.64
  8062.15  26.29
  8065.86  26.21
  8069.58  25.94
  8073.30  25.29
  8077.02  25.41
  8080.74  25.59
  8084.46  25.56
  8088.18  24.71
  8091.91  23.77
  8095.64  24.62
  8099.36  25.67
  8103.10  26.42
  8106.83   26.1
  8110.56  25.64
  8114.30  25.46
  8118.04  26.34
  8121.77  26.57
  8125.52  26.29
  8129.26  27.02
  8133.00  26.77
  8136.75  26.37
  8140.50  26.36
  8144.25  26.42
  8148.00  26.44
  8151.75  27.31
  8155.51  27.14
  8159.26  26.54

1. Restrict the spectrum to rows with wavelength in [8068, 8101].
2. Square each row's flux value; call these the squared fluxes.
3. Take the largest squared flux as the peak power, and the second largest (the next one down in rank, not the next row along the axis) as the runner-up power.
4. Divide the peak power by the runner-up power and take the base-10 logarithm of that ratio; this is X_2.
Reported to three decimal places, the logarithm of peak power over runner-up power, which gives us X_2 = 0.009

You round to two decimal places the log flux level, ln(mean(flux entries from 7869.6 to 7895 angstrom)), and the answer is 3.25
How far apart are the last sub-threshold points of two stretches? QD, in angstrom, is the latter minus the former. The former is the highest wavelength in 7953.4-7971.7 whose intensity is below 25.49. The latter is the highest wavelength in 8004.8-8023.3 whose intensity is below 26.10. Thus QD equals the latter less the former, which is 47.8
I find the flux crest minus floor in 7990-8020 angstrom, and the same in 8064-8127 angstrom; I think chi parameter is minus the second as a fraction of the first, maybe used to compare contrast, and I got -2.7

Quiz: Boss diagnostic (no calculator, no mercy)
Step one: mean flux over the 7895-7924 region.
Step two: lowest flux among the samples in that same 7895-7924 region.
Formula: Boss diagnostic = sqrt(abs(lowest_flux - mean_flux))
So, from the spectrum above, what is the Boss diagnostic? 0.86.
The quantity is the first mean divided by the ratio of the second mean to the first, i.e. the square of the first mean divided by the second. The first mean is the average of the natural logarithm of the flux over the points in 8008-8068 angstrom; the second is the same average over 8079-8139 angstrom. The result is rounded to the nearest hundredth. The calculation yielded 3.28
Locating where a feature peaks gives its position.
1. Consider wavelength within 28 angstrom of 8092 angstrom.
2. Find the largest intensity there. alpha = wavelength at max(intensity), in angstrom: 8103.10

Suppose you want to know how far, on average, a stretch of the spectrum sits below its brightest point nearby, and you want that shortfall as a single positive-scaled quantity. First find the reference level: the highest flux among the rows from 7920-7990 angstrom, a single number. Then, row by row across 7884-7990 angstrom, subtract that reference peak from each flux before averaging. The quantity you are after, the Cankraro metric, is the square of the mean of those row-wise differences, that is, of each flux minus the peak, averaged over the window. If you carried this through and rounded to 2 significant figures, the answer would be 1.7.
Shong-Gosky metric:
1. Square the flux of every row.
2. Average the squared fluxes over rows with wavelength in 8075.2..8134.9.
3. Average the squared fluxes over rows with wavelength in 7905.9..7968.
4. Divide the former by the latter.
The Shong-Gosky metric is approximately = 1.06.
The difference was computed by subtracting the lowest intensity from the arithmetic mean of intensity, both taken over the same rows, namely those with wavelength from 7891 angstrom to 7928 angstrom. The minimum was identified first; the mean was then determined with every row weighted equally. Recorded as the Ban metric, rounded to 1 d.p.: 0.8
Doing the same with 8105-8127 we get 0.6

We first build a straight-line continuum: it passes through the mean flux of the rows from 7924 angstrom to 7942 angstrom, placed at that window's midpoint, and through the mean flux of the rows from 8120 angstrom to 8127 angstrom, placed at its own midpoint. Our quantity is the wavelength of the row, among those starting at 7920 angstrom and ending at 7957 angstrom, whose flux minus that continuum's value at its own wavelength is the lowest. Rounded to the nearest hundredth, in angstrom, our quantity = 7936.90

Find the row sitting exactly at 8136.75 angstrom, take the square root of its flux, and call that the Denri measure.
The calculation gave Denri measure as 5.14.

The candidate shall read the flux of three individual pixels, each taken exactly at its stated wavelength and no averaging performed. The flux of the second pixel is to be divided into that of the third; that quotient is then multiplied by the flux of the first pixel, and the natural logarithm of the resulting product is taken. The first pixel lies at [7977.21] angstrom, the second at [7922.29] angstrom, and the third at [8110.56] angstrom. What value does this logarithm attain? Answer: 3.31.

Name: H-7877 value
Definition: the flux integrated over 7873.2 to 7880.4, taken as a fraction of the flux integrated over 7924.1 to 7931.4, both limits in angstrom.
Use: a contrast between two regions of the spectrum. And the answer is 1.01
